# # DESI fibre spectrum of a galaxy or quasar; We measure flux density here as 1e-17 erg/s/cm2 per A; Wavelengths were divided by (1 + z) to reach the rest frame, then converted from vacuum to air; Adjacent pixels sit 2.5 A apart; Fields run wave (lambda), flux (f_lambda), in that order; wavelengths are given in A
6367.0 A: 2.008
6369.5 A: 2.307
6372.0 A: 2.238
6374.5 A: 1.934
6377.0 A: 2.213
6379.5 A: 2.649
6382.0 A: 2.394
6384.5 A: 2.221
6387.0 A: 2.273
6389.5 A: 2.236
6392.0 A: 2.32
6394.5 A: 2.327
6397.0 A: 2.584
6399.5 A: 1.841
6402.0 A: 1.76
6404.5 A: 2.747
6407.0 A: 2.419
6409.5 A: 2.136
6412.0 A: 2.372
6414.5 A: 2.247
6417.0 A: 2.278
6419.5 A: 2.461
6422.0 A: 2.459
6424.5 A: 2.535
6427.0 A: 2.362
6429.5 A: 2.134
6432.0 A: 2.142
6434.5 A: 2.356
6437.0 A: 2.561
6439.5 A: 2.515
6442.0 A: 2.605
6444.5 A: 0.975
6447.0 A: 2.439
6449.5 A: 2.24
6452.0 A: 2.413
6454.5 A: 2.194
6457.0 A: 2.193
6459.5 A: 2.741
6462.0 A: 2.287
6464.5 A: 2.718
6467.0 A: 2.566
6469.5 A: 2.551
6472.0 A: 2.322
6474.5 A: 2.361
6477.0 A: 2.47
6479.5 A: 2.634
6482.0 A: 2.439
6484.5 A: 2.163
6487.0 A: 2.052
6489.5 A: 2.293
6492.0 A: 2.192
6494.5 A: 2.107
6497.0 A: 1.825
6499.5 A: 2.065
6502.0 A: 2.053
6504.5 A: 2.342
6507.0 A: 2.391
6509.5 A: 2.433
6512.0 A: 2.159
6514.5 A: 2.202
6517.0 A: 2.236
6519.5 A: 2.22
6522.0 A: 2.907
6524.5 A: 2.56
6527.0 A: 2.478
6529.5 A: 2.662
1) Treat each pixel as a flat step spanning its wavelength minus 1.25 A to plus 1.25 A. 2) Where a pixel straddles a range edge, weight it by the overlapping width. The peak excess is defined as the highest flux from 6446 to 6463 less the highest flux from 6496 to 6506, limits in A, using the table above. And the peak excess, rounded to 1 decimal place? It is 0.4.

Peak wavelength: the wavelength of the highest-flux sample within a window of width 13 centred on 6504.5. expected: 6509.5 A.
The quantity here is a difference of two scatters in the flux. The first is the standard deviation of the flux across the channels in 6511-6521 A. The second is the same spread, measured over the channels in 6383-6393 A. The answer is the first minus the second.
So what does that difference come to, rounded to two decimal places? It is -0.01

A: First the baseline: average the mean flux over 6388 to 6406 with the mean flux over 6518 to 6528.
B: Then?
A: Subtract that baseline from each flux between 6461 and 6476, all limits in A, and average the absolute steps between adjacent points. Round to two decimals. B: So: 0.17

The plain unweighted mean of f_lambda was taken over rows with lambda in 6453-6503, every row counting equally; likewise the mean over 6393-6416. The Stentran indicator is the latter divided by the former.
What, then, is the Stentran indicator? 0.98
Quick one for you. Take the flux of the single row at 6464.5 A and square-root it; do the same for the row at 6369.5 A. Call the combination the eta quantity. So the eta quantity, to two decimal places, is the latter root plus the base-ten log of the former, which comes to 1.74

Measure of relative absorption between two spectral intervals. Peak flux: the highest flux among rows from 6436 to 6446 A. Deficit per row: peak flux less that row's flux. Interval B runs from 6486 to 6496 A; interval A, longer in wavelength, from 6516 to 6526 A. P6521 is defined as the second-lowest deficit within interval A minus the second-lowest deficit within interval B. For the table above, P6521 -0.4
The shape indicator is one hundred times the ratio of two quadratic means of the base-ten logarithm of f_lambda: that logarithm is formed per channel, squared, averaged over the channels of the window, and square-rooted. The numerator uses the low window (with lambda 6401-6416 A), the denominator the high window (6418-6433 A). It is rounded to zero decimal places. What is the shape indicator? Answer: 97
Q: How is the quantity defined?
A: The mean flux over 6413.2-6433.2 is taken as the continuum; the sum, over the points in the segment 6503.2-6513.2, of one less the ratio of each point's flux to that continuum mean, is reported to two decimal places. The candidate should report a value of -0.01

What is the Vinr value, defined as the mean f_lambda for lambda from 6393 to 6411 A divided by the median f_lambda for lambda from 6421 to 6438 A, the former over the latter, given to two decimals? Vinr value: 0.96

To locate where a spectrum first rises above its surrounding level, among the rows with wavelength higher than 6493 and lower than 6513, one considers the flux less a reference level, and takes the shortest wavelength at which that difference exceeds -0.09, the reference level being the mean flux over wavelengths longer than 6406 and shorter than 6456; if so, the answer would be 6504.5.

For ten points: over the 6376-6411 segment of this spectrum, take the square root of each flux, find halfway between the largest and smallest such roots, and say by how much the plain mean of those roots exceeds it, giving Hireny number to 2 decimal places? 0.02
